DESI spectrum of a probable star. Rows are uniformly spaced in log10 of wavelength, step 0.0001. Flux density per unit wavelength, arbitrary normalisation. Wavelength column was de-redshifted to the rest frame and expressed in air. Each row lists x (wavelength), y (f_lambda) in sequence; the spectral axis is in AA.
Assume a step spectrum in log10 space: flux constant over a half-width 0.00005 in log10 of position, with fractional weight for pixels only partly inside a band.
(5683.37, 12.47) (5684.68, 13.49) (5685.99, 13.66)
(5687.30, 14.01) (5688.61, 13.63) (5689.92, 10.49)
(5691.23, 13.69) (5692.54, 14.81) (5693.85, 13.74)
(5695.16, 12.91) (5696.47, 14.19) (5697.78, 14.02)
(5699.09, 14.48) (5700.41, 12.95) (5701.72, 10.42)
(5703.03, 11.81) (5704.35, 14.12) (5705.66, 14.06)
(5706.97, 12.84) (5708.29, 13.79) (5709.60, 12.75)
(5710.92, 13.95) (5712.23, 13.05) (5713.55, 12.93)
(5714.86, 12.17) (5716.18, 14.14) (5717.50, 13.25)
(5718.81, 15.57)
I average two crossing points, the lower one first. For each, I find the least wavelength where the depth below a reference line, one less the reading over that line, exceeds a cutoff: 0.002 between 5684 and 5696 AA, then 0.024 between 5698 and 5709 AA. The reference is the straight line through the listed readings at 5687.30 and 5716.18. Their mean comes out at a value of 5692.5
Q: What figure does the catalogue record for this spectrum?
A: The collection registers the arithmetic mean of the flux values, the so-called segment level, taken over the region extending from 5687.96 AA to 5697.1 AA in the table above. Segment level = 13.4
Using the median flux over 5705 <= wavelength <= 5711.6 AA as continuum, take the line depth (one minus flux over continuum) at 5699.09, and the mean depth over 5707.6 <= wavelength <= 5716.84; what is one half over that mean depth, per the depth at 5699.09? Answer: -257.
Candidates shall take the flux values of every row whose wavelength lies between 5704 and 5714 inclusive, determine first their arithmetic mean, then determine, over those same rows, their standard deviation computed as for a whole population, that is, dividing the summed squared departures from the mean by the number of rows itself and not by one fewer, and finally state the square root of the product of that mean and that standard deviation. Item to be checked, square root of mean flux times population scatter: 2.73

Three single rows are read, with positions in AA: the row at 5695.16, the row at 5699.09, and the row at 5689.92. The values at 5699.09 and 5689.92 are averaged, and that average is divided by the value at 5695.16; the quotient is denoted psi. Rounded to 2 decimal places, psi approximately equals 0.97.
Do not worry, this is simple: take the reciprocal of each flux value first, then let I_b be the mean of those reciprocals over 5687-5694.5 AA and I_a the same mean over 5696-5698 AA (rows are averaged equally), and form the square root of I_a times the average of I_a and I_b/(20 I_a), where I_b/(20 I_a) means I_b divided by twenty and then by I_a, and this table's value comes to 0.066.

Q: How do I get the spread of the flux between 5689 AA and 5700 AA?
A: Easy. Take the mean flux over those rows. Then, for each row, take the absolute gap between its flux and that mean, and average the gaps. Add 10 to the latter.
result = 10.9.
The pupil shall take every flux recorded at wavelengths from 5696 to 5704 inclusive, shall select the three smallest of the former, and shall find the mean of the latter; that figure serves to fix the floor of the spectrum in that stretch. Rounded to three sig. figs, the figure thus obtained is 11.7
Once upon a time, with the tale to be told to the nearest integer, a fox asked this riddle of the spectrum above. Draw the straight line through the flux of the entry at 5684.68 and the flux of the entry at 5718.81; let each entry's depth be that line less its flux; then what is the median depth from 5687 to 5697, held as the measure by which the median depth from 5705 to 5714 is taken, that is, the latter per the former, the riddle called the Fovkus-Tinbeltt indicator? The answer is 13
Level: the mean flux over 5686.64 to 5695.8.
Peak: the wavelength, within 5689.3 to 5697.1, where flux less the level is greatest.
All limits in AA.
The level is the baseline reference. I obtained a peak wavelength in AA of 5692.54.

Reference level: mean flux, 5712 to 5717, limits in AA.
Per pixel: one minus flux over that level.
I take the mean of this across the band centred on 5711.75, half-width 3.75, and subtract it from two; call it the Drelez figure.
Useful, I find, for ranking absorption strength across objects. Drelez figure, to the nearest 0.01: 2.00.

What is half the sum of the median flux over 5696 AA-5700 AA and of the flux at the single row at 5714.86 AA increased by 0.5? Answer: 13.4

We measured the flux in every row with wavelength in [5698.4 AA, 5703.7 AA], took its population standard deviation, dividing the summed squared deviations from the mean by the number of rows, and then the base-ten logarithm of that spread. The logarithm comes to 0.17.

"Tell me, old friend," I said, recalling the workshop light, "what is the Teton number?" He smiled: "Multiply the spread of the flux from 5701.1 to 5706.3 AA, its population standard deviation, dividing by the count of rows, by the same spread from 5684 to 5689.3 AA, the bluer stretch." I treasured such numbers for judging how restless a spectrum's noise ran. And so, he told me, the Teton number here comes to 0.300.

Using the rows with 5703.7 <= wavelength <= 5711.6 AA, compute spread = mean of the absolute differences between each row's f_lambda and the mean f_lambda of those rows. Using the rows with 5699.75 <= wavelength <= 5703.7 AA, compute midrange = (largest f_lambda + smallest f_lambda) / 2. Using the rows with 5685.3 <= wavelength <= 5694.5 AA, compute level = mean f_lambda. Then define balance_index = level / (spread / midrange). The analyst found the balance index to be 298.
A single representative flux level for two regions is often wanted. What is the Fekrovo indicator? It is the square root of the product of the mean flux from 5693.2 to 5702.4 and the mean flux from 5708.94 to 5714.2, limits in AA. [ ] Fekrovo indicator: 13.21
